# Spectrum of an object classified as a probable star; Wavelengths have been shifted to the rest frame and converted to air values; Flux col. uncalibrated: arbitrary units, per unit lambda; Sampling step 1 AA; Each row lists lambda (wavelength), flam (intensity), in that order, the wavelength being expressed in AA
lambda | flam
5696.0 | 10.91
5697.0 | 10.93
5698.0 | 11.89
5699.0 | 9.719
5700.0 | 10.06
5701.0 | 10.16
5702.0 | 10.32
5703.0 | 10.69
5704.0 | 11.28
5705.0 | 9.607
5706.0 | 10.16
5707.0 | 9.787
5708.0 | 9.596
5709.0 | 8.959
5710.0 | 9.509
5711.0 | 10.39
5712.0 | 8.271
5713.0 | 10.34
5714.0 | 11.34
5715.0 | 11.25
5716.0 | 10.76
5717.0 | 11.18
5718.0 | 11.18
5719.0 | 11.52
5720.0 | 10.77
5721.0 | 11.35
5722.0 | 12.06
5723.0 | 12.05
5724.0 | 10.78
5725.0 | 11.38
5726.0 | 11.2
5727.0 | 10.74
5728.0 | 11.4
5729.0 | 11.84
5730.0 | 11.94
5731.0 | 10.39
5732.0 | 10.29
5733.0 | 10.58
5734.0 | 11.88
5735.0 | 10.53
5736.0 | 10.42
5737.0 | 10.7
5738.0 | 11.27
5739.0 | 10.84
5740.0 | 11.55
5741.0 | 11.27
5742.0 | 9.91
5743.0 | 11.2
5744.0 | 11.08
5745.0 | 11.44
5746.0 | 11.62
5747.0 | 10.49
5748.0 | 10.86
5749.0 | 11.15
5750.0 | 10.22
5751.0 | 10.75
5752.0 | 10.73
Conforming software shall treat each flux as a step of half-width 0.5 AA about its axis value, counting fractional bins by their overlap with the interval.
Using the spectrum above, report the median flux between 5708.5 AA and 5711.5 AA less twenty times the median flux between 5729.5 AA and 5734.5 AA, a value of -202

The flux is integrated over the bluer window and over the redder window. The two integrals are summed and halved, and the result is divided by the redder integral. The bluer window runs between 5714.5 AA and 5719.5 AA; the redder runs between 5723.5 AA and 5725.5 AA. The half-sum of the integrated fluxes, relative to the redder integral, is 1.76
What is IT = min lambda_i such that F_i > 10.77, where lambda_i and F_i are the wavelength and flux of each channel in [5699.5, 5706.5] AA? 5704.0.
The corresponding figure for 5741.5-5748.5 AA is 5743.0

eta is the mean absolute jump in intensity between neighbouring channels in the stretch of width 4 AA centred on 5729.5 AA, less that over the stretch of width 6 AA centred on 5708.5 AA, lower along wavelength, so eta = 0.17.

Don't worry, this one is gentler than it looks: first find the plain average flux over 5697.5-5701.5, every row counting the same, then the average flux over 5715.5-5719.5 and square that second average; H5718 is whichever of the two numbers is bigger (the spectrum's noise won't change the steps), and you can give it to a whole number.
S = 125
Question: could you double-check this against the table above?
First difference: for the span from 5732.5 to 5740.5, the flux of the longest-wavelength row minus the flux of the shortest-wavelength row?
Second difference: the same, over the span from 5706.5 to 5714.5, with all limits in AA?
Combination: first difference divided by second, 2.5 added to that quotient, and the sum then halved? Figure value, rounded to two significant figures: 1.6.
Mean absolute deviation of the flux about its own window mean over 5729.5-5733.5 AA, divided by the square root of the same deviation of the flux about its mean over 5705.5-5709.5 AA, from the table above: 1.0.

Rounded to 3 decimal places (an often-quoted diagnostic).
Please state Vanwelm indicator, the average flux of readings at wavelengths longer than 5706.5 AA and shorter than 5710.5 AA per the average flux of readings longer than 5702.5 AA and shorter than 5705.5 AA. 0.899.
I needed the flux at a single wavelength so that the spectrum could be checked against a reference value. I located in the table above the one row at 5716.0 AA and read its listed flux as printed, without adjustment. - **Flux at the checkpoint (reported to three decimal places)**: 10.760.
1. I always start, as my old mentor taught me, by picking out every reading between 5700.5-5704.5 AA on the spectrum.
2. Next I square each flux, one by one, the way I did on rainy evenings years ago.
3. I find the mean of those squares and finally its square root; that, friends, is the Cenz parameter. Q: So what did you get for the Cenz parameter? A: 10.6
